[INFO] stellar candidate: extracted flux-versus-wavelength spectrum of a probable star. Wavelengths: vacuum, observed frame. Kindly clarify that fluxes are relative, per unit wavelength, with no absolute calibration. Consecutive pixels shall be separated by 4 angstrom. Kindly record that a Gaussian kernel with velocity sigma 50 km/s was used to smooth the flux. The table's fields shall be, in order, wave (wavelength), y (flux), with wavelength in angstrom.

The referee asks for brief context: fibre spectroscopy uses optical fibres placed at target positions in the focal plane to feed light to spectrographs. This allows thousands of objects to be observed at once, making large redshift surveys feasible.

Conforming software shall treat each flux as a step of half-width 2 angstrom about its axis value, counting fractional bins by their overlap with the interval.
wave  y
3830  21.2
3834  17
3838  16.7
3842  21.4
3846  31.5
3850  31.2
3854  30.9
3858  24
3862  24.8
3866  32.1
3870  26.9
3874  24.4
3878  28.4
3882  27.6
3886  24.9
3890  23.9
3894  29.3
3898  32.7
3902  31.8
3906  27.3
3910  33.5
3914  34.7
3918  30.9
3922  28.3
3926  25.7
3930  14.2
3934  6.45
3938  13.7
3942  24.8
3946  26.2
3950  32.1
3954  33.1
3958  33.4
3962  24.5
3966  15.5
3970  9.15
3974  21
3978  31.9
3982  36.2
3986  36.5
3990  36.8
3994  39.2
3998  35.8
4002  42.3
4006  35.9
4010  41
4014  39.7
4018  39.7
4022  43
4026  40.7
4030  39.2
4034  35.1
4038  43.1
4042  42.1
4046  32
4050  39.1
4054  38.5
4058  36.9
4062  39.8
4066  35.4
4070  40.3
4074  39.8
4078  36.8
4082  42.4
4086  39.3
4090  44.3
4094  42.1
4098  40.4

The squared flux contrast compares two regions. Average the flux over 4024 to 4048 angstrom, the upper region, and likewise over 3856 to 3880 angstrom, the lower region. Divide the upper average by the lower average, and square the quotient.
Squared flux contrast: 2.1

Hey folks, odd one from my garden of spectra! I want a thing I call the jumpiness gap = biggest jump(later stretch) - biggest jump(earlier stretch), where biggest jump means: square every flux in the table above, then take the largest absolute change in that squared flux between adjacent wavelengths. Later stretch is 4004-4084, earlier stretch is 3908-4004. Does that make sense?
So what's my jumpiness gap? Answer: 172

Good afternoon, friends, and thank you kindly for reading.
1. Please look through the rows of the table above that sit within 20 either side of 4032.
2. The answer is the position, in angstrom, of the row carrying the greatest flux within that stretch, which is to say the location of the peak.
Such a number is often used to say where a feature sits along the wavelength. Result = 4038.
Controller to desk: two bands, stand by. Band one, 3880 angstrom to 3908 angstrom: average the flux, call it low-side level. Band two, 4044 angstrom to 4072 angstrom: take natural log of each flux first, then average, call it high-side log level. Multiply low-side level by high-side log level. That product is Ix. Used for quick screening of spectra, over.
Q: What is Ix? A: 102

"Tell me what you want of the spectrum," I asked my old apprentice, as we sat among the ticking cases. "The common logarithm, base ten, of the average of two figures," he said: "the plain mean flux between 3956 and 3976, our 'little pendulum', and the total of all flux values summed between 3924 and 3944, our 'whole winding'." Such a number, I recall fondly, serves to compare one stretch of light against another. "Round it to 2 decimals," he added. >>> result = 1.72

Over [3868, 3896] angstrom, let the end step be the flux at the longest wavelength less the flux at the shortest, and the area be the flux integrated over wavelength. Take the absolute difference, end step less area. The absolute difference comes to 739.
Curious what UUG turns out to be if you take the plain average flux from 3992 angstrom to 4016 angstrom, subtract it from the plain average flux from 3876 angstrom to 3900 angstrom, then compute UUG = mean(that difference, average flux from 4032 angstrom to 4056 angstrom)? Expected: 14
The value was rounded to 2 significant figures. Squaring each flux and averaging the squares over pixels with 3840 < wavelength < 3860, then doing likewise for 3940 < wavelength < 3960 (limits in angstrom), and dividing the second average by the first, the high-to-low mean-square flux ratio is 1.1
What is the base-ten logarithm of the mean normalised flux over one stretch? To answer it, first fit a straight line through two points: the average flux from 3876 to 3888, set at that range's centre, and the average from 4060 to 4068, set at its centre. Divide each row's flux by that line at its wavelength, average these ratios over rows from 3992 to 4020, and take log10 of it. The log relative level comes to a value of 0.06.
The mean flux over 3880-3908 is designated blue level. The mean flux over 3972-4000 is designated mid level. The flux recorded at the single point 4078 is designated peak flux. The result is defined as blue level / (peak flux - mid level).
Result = 10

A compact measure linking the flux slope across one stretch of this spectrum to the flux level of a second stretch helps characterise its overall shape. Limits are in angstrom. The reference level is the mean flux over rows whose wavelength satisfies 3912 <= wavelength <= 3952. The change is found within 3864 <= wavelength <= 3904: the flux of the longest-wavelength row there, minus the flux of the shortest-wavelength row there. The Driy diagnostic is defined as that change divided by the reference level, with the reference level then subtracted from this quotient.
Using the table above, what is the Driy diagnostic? -23.7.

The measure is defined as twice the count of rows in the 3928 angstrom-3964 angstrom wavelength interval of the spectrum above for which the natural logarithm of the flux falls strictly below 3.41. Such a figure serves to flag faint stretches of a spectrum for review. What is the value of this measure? 12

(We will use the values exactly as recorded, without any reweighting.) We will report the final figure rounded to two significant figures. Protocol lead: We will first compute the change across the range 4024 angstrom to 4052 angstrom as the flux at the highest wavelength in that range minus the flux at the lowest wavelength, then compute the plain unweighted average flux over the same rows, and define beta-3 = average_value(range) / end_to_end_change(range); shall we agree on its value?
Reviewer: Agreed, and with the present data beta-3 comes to -24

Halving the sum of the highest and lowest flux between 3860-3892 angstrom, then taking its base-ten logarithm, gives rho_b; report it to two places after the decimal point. 1.45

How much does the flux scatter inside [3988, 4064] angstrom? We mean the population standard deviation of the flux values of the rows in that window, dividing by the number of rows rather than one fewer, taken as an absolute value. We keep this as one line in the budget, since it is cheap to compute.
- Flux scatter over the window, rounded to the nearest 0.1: 2.9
